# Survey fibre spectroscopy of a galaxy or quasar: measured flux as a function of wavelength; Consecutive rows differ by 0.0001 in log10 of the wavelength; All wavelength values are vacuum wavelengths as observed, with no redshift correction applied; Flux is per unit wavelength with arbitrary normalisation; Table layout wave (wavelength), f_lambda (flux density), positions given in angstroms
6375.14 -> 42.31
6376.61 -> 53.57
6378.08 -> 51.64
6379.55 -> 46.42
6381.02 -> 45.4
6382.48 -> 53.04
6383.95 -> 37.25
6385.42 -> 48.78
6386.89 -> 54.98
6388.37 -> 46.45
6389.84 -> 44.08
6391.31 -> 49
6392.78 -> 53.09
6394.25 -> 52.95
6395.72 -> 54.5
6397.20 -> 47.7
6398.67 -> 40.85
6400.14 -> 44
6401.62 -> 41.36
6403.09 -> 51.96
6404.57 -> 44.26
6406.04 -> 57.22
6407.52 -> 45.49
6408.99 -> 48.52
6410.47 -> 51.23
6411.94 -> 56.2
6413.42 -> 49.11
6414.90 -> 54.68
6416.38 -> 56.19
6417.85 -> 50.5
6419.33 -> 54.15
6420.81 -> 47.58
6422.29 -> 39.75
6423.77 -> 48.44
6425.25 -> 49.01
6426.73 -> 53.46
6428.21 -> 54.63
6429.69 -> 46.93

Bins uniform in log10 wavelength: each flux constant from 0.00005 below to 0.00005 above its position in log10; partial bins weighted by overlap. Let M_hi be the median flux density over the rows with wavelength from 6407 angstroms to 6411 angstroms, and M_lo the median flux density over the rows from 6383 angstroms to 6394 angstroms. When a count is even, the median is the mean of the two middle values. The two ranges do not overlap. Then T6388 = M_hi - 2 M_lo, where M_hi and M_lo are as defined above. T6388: -49.0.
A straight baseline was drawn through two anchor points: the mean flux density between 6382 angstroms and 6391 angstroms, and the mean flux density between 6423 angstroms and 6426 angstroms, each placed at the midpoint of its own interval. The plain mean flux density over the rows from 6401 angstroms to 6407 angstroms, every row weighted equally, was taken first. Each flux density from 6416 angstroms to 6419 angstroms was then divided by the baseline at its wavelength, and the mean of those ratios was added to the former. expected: 49.8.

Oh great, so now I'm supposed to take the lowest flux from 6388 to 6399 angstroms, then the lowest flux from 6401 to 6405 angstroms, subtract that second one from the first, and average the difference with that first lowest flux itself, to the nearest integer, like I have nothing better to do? 20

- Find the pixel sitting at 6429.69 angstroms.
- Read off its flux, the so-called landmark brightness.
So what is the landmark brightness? 46.93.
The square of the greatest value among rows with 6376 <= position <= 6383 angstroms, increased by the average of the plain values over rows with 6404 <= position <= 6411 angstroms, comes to 2919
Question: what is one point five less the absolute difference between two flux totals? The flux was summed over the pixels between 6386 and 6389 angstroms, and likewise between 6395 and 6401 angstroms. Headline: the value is -84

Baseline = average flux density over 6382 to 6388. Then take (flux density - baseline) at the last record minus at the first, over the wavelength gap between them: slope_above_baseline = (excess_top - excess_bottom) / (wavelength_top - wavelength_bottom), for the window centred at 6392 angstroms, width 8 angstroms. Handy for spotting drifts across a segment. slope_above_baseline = 1.1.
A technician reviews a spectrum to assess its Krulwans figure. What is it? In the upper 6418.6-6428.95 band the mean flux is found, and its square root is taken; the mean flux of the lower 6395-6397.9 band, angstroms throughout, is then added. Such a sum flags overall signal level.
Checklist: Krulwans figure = 58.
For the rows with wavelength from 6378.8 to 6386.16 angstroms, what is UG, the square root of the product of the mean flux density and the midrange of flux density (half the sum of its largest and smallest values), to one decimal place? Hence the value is 45.7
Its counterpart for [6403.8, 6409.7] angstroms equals 49.8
